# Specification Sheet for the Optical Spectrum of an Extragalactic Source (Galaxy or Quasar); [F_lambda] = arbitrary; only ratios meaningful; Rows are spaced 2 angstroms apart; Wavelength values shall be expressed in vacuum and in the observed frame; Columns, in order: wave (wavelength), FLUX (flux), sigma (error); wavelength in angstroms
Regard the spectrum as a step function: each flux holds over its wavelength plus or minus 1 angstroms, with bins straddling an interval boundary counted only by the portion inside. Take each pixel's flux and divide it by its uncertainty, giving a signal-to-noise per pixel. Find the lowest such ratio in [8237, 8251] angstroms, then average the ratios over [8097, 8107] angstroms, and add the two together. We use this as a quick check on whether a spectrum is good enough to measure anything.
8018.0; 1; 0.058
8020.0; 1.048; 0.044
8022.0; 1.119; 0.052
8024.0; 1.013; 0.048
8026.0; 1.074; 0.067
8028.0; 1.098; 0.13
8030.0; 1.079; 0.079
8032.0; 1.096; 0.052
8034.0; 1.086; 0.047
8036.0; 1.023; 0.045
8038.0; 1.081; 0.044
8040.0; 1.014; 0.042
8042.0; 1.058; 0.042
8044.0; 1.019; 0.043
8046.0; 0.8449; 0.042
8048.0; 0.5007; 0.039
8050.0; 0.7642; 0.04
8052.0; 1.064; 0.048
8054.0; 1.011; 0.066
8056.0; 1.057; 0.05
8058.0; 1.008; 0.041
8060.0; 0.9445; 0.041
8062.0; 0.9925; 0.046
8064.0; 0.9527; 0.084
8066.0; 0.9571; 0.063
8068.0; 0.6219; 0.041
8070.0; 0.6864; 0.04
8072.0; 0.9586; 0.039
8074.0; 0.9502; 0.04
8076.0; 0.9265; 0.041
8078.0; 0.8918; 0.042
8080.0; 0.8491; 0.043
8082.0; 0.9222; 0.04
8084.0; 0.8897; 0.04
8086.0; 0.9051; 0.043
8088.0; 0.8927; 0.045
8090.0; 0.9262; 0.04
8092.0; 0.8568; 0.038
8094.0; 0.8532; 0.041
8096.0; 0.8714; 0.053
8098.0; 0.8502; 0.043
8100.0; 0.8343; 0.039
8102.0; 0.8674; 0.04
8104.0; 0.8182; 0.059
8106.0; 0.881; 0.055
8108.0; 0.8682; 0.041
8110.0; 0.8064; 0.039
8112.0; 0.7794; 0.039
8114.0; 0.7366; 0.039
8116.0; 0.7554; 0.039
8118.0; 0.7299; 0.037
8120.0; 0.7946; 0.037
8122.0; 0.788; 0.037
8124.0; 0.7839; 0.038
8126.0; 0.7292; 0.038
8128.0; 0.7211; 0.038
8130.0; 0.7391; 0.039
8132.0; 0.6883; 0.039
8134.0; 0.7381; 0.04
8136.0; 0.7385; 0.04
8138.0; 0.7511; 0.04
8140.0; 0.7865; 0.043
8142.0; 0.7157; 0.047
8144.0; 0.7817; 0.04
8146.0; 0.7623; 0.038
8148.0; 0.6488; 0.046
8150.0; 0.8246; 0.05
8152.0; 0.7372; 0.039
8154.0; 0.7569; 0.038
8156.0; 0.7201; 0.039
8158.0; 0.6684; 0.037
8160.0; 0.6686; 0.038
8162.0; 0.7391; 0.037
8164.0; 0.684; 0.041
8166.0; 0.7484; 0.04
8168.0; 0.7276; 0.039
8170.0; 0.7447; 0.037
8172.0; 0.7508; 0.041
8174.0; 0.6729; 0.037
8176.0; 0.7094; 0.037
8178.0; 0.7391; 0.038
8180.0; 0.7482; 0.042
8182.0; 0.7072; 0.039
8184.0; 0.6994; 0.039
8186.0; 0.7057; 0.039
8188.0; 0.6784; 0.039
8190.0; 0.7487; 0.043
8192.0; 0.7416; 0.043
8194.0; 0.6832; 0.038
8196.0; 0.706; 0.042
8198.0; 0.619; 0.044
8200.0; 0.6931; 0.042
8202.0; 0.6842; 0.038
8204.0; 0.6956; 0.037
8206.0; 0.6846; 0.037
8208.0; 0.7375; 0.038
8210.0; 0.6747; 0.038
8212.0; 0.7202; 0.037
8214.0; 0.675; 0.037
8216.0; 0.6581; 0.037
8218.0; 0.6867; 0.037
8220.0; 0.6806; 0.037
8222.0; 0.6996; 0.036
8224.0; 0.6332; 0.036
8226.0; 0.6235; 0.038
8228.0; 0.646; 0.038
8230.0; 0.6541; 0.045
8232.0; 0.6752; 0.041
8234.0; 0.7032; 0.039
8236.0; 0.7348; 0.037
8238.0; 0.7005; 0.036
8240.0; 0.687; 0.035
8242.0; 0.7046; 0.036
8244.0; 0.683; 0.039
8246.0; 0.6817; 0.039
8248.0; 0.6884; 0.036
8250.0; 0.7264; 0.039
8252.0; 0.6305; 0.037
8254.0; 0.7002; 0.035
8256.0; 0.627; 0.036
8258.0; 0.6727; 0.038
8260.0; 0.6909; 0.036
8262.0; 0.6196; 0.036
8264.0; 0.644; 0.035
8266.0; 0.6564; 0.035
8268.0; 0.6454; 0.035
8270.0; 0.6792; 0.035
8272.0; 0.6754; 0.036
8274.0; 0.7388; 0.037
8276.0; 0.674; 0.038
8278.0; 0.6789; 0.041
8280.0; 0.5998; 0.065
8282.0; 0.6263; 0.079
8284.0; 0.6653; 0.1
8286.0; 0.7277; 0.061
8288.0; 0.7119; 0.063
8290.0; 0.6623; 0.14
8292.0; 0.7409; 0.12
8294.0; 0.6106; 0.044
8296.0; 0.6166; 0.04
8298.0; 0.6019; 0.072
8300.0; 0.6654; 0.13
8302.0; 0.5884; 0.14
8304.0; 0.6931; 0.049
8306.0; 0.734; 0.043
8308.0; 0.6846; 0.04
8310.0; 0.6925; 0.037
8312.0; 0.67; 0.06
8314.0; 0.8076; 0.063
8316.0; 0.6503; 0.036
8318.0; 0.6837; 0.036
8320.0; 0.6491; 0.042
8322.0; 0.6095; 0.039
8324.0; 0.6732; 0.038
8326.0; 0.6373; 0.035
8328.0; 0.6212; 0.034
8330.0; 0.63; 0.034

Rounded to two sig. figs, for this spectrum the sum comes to 36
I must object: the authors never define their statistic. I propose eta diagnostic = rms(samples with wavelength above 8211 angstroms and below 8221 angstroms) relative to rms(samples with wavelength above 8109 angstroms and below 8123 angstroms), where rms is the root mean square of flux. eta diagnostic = 0.89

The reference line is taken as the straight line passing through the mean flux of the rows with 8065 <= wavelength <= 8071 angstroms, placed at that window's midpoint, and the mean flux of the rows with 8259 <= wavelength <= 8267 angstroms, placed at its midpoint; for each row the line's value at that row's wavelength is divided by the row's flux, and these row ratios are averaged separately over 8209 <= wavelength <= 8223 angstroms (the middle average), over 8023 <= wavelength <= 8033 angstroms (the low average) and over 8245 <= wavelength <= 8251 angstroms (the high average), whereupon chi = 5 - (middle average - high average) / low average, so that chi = 4.94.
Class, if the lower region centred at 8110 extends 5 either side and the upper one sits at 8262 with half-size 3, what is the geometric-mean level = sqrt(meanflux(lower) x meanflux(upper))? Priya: 0.73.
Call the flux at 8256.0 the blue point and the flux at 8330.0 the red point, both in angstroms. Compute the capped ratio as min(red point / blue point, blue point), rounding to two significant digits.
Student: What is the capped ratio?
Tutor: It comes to 0.63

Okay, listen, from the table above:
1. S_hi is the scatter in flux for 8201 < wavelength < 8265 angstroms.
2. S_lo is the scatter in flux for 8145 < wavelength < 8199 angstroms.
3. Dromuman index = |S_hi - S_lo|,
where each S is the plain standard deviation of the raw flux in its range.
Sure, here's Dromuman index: 0.011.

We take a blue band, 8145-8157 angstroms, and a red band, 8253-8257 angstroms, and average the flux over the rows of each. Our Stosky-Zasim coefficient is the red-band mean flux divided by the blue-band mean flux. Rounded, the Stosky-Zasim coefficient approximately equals 0.89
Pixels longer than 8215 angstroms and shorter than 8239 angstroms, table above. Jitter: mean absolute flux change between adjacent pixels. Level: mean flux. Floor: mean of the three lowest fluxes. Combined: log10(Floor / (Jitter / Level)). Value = 1.23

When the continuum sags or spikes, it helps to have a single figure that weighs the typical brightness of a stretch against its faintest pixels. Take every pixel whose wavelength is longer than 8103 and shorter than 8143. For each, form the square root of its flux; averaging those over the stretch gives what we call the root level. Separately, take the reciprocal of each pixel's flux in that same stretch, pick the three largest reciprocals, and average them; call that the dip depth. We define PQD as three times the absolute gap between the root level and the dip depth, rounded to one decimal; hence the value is 1.6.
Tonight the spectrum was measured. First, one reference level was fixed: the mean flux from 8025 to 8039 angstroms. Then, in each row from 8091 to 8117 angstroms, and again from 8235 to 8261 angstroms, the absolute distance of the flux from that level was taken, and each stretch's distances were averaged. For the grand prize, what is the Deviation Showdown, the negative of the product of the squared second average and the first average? -0.038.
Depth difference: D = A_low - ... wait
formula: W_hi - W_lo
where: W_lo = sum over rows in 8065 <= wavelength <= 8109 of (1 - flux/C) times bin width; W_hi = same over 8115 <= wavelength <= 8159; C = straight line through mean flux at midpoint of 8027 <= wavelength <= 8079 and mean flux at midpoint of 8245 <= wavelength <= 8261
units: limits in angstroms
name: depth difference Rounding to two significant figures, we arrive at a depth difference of 3.1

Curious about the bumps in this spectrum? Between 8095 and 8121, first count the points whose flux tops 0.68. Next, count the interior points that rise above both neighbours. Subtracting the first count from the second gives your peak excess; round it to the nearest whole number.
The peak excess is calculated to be -10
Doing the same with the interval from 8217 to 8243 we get -6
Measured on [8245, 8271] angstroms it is -1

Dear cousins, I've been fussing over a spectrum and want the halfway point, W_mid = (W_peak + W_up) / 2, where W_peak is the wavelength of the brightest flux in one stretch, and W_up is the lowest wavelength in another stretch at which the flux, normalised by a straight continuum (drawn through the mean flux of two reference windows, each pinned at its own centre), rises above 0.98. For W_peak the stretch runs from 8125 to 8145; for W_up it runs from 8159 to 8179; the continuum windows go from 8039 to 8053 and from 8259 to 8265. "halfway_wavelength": 8153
